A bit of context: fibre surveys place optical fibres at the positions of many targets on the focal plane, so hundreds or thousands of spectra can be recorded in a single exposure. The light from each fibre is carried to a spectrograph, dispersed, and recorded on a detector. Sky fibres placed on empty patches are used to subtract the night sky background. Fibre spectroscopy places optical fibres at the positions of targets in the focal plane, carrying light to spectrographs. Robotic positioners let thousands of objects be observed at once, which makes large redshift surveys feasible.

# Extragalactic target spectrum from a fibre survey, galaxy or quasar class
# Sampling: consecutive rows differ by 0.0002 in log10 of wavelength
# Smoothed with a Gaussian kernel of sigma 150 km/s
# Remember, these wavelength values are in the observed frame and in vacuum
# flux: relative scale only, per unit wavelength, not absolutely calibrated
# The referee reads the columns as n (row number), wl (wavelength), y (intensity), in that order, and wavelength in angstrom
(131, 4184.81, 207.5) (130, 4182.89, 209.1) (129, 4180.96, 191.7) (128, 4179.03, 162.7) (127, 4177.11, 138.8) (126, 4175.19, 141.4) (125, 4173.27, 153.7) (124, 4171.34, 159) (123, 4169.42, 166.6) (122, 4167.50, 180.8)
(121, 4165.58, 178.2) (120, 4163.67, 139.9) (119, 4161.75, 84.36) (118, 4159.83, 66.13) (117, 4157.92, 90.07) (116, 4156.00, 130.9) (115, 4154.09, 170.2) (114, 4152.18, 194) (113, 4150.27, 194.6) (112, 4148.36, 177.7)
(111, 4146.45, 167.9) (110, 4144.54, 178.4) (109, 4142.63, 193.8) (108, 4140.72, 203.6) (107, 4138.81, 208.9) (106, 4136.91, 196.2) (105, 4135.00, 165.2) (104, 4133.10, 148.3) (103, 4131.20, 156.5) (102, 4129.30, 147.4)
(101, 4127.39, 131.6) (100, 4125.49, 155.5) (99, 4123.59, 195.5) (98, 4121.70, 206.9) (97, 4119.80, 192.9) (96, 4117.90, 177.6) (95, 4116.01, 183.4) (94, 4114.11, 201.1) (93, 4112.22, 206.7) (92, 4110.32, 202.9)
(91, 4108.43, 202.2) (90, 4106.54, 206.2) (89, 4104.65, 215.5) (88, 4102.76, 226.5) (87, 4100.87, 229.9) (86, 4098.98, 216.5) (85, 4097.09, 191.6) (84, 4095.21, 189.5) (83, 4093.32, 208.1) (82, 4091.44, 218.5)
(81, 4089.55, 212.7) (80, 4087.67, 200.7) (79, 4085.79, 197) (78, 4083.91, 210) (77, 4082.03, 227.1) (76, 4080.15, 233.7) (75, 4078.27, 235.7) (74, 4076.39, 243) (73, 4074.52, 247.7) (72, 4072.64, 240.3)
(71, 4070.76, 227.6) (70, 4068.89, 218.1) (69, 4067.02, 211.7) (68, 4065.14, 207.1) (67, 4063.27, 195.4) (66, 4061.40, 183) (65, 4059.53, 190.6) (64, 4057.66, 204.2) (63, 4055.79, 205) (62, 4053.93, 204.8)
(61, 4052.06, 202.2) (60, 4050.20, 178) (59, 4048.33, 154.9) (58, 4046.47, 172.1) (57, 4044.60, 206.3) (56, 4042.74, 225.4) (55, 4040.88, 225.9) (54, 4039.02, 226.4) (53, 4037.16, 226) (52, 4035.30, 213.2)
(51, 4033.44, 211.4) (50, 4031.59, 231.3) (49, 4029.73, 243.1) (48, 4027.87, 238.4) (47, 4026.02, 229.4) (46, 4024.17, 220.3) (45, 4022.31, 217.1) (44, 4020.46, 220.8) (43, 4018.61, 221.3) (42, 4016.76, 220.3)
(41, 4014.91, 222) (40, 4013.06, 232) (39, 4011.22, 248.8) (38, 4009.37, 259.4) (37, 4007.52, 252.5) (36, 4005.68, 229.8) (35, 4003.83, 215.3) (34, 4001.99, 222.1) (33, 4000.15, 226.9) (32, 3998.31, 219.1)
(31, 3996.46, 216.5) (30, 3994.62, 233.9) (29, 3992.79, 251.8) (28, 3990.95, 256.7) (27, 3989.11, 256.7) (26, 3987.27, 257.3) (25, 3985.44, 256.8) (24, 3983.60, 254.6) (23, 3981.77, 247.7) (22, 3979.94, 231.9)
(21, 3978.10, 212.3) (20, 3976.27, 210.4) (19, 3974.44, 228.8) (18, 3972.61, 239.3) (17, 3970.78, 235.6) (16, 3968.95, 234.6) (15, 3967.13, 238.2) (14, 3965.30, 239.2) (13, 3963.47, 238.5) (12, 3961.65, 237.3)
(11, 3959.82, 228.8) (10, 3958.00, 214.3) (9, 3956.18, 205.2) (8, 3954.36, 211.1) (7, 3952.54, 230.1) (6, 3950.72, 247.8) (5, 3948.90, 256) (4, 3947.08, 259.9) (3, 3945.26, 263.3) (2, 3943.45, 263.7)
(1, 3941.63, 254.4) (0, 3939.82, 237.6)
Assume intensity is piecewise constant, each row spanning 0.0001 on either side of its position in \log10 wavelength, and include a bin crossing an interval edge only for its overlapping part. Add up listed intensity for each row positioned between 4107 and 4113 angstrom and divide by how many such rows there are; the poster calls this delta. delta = 204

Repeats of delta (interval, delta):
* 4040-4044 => 226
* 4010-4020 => 229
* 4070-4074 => 234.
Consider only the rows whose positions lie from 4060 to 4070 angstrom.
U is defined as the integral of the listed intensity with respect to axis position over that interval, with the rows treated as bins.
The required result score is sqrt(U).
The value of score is 45.1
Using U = 2030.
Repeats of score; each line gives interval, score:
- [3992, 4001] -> 45.4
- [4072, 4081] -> 46.5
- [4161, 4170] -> 36.8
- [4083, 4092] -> 43.2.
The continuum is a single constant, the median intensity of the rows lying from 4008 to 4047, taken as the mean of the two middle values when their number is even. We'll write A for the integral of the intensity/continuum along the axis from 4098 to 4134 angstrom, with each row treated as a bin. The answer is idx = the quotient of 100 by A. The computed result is 3.30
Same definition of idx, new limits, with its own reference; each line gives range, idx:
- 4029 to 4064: 3.14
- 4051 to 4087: 2.92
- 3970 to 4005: 2.74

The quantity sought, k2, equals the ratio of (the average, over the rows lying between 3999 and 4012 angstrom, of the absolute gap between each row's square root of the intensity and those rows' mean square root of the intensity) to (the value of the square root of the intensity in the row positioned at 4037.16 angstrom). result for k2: 0.032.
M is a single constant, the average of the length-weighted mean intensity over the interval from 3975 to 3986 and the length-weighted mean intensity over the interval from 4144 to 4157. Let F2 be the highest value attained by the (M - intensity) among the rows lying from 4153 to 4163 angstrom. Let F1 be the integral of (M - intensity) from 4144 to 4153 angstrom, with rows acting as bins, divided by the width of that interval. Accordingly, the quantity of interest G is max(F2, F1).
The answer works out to 138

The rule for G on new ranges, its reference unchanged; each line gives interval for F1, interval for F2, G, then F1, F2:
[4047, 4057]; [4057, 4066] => 21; 15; 21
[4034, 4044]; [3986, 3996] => -19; -19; -30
